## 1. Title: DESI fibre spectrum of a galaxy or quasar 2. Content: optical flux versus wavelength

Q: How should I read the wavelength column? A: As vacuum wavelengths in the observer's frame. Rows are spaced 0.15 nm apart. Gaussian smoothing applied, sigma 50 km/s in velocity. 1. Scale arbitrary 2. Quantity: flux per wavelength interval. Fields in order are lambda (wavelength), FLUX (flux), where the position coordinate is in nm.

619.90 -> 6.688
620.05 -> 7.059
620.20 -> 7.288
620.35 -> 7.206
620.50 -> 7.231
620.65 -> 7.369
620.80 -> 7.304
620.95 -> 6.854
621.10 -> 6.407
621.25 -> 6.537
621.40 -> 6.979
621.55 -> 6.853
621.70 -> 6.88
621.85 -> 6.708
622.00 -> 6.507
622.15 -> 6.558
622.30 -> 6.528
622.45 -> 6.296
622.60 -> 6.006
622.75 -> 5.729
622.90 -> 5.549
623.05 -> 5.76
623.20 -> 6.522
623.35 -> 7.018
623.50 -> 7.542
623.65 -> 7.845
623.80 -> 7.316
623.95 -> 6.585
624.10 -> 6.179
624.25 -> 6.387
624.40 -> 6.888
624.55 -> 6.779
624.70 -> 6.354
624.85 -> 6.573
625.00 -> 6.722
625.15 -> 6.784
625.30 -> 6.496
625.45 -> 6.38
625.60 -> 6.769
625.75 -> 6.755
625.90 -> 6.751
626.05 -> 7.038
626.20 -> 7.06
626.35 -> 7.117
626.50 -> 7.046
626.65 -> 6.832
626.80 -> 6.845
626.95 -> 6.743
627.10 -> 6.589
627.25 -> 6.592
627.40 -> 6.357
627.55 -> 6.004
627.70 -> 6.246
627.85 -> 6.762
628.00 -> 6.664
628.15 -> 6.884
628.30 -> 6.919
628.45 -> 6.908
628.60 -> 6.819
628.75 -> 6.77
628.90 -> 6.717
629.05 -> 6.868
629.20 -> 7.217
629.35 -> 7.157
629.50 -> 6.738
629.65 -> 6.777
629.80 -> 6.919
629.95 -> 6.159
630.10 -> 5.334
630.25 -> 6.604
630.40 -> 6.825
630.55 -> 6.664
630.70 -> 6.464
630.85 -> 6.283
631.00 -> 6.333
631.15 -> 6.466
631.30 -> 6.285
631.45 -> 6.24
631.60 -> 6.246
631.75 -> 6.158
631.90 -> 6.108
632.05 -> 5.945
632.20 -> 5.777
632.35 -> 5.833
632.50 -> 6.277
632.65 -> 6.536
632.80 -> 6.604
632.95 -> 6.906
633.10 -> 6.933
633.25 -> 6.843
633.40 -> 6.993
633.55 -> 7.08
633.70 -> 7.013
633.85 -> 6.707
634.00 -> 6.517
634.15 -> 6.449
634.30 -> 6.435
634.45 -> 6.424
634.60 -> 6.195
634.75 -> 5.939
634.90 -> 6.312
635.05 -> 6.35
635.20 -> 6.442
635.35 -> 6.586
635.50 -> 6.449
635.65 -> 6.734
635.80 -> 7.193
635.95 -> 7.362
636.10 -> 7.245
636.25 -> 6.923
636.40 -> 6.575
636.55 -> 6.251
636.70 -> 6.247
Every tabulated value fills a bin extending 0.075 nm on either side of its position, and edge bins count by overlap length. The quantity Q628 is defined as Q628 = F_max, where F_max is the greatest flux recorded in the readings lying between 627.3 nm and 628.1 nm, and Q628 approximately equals 6.762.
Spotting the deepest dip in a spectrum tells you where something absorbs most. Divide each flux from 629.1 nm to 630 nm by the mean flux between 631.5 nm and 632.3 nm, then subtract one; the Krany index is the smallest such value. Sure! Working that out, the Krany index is 0.019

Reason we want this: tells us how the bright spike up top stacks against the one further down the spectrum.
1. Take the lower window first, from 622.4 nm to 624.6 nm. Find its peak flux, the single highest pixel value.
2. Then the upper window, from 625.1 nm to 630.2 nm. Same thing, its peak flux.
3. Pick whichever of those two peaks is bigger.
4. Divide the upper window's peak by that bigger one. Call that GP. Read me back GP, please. 0.92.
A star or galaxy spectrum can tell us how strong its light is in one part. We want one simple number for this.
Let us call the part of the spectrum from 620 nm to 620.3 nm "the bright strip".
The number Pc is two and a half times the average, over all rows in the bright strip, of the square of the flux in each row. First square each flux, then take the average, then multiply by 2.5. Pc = 129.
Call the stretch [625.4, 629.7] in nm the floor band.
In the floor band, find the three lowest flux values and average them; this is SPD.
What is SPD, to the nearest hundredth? 6.20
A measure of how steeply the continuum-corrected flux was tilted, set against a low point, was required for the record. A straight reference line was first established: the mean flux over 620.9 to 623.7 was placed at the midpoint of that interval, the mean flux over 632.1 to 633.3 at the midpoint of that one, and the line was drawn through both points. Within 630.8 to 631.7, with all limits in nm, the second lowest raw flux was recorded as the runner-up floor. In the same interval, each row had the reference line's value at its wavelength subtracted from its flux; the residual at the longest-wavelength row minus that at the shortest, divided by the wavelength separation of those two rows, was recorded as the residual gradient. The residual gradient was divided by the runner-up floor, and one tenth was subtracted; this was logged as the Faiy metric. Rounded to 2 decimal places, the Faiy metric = -0.11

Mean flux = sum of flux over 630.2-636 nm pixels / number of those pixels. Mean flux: 6.50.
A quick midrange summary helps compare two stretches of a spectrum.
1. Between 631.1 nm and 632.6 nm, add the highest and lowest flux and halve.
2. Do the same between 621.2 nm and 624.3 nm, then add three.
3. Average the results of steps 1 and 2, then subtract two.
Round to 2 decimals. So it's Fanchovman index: 5.91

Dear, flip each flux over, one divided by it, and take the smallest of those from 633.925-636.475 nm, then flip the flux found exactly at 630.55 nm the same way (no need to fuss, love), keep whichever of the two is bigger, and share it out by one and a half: 0.100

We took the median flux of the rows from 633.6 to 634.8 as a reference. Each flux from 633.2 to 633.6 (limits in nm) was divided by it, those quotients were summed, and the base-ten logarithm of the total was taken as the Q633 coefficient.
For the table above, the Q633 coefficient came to 0.511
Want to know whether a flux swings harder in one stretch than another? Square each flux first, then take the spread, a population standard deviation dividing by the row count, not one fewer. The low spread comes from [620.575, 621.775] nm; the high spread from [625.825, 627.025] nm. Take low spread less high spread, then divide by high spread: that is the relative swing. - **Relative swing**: 1.2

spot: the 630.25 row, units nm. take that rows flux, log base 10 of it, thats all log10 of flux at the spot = 0.82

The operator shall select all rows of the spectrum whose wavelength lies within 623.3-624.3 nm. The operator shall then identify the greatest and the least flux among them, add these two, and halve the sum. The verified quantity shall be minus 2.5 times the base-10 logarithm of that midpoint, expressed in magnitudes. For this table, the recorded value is -2.11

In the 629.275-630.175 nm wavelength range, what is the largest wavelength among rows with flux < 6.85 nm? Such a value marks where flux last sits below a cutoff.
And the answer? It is 630.10 nm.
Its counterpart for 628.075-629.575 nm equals 629.50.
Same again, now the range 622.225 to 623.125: 623.05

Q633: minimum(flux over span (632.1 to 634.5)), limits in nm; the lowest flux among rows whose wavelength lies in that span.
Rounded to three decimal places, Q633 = 5.777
